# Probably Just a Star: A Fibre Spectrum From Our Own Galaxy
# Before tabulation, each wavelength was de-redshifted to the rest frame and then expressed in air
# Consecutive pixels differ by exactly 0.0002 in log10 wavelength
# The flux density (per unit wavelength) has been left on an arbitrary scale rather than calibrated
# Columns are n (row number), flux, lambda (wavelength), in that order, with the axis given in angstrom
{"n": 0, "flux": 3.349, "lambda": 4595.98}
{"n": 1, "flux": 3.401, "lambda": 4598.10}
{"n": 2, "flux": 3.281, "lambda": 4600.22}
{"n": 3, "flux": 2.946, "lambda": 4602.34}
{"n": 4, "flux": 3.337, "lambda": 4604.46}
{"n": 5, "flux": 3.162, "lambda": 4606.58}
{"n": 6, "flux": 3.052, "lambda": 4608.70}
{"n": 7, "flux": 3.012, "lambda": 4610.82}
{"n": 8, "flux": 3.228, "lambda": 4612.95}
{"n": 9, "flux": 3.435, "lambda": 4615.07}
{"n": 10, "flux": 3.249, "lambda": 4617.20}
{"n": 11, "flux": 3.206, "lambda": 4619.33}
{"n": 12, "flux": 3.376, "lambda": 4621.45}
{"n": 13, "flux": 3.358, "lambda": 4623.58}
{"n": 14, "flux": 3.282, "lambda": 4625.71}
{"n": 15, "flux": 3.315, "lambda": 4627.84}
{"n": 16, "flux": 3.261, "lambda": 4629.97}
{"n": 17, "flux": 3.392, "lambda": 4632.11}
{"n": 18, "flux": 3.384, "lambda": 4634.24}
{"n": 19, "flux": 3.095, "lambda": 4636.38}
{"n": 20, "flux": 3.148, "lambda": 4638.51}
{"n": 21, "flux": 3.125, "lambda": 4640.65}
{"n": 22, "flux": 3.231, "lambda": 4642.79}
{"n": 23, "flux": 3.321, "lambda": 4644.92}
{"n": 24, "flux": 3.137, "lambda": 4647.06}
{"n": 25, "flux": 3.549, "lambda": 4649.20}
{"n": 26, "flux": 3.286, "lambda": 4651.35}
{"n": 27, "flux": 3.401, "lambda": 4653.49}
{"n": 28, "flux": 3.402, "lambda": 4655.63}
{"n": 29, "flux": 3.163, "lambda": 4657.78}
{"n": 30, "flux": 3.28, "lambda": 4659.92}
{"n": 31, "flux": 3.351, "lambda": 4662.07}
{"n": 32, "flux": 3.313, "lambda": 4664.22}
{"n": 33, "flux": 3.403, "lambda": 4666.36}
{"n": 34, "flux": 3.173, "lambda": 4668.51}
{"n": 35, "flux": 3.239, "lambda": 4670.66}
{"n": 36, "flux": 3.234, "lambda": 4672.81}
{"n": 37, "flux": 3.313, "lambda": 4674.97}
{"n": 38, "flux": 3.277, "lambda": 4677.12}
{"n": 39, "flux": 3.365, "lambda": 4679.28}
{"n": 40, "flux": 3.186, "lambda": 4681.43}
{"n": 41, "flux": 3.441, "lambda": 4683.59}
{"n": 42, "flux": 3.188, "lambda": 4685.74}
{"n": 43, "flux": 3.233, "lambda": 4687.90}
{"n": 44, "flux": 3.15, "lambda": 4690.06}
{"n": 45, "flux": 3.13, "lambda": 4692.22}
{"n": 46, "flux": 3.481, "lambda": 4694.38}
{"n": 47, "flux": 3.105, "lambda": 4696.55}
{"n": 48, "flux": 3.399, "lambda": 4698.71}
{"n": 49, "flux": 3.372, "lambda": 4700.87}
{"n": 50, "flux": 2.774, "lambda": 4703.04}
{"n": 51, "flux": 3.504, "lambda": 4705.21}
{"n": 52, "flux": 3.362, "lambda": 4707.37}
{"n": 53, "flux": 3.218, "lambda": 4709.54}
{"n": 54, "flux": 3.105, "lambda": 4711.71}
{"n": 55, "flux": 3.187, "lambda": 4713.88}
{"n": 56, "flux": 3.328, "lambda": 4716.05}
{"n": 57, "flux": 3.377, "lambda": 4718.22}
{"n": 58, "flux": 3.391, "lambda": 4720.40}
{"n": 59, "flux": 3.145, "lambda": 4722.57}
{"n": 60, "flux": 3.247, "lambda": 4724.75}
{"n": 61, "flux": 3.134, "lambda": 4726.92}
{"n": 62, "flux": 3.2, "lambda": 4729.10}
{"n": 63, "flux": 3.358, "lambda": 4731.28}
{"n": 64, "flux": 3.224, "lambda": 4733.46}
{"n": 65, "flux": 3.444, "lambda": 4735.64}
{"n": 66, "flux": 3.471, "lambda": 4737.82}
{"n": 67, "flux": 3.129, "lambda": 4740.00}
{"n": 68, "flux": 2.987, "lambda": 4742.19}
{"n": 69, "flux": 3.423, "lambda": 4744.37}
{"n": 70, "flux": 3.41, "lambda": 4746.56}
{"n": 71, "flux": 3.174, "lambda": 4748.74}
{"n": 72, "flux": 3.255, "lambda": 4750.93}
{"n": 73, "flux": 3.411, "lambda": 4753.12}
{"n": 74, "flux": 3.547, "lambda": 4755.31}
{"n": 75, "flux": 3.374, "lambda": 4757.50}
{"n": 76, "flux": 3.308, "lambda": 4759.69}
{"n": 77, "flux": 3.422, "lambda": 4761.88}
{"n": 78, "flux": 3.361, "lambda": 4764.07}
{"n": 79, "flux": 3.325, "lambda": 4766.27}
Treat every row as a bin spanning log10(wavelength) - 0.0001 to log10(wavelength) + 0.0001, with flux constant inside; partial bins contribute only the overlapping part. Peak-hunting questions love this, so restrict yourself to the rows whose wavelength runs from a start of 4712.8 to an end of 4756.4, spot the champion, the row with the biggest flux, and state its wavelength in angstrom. 4755.31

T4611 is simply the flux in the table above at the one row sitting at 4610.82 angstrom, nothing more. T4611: 3.012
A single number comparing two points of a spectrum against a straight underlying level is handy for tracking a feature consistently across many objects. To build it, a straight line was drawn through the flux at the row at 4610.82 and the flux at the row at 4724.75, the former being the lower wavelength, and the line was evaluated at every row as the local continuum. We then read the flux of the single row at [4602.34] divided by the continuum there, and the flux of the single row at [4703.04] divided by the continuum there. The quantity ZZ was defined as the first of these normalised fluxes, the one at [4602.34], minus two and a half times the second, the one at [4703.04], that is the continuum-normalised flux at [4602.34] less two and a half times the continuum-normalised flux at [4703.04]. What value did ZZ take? -1.18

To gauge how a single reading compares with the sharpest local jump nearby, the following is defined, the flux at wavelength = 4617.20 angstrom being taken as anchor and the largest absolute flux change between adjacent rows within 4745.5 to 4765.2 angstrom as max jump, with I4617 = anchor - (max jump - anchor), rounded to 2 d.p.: 6.26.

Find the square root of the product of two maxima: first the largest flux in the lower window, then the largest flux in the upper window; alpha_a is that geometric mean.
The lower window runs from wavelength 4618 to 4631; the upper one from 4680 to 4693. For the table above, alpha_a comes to 3.41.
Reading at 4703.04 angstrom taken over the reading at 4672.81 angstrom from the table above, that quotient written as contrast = 0.86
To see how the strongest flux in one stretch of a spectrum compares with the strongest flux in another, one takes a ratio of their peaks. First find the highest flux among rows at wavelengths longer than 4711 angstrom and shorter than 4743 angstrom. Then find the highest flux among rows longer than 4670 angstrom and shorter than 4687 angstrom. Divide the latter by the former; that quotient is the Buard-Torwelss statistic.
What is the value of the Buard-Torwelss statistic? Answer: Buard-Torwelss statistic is 0.99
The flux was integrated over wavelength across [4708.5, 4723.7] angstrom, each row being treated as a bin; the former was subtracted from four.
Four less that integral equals -45.4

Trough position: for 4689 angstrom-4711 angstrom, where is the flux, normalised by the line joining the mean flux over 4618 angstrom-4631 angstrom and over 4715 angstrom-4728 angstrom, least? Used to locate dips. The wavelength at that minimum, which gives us 4703.04 angstrom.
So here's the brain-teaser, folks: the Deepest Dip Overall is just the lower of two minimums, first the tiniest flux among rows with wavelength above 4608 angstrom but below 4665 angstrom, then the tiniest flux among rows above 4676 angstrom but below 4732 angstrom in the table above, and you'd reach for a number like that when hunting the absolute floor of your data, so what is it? 2.77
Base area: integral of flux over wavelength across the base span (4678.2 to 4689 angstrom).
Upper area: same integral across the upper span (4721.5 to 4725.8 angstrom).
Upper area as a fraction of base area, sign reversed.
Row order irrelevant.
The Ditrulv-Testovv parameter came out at -0.39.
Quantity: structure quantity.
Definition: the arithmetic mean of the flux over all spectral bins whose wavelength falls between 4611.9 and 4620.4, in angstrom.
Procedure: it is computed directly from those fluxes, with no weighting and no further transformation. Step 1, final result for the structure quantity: 3.28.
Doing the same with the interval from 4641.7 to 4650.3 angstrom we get 3.31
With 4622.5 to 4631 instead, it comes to 3.30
